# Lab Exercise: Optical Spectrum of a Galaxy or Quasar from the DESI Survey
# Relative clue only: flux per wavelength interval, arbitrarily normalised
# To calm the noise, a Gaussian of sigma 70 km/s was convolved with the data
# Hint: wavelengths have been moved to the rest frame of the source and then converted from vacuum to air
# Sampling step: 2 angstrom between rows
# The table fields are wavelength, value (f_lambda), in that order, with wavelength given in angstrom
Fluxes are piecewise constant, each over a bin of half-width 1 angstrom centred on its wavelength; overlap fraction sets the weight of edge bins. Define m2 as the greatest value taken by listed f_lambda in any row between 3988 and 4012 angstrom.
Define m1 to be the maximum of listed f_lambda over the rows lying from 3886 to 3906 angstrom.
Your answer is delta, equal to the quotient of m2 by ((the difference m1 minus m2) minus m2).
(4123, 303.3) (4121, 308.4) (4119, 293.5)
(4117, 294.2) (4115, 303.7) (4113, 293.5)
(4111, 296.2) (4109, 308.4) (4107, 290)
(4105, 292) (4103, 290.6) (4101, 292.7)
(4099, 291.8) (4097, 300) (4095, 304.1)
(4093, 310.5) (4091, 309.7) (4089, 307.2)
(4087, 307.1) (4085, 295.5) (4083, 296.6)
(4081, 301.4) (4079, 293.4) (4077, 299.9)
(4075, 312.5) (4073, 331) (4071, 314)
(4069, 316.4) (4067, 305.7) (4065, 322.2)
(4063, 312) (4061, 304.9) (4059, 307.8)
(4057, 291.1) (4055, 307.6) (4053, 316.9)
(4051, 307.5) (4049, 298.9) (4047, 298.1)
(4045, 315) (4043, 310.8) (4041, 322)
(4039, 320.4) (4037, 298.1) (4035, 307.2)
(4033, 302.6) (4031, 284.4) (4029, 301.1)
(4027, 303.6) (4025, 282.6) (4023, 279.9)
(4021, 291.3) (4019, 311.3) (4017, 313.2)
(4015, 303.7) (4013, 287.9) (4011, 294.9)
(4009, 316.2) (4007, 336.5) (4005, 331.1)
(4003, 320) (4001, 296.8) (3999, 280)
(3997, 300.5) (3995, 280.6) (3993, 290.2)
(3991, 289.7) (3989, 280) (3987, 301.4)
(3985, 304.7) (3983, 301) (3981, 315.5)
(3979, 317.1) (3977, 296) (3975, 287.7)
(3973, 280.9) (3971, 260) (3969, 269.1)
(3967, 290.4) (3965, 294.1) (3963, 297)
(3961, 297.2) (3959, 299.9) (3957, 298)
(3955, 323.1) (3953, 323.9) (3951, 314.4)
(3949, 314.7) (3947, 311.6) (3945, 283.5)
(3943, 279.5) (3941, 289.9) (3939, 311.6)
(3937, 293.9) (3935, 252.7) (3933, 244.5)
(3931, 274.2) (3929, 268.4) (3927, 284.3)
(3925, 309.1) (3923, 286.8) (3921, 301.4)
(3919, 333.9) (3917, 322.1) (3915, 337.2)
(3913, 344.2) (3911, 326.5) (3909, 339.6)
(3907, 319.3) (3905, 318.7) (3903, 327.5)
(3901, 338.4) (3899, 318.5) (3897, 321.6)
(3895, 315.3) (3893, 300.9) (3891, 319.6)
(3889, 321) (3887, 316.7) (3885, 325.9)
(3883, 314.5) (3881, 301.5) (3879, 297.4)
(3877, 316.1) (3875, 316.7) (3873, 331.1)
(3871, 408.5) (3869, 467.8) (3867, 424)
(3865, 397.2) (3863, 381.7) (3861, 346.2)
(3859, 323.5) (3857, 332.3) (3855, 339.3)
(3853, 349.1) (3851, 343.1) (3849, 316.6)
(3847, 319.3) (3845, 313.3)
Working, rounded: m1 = 338.4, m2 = 336.5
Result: -1.01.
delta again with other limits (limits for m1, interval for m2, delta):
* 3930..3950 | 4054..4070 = -0.98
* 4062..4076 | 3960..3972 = -1.13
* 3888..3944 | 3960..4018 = -1.02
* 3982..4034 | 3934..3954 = -1.04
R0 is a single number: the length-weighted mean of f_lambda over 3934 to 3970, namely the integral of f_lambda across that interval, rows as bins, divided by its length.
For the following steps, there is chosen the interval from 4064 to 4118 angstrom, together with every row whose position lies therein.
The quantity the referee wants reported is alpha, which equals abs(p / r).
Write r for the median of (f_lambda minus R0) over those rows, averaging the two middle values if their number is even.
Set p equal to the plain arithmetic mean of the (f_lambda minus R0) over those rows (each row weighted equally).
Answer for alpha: 1.35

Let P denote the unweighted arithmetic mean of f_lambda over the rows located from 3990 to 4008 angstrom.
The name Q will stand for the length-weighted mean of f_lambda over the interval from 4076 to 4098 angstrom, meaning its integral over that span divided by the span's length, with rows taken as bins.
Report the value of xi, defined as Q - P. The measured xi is -0.5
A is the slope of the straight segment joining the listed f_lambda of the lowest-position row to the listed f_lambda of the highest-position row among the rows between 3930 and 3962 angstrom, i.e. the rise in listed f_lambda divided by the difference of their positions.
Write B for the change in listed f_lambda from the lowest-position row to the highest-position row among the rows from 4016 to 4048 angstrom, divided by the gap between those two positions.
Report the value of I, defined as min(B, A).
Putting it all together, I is -0.5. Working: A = 0.8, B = -0.5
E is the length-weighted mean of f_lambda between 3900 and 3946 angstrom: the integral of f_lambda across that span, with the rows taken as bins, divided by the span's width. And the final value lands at 304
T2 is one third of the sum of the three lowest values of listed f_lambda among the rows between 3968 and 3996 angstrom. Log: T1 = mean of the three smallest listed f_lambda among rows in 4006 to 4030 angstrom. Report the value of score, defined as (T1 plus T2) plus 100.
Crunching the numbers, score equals 653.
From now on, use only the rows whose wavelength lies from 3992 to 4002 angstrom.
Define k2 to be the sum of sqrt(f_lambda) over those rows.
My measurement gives 85.1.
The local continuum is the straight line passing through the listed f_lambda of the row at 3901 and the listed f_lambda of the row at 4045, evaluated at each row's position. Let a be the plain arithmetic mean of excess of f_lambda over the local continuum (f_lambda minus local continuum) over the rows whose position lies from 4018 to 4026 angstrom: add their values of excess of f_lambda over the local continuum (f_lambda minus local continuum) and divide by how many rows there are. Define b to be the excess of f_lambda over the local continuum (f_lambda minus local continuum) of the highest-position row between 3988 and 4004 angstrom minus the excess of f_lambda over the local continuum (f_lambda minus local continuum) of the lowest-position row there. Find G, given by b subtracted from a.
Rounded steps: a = -27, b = 42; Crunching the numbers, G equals -70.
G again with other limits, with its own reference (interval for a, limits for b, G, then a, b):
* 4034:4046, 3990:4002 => -12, -4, 9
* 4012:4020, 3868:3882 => 149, -16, -164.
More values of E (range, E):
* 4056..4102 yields 306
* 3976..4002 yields 296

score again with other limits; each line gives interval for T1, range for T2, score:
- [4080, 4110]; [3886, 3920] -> 702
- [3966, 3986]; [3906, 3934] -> 632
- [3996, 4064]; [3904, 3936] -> 636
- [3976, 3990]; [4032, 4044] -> 695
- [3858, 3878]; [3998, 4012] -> 709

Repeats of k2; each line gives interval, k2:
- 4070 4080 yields 88.0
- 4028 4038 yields 86.4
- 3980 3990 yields 86.7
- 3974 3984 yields 87.1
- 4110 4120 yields 86.1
